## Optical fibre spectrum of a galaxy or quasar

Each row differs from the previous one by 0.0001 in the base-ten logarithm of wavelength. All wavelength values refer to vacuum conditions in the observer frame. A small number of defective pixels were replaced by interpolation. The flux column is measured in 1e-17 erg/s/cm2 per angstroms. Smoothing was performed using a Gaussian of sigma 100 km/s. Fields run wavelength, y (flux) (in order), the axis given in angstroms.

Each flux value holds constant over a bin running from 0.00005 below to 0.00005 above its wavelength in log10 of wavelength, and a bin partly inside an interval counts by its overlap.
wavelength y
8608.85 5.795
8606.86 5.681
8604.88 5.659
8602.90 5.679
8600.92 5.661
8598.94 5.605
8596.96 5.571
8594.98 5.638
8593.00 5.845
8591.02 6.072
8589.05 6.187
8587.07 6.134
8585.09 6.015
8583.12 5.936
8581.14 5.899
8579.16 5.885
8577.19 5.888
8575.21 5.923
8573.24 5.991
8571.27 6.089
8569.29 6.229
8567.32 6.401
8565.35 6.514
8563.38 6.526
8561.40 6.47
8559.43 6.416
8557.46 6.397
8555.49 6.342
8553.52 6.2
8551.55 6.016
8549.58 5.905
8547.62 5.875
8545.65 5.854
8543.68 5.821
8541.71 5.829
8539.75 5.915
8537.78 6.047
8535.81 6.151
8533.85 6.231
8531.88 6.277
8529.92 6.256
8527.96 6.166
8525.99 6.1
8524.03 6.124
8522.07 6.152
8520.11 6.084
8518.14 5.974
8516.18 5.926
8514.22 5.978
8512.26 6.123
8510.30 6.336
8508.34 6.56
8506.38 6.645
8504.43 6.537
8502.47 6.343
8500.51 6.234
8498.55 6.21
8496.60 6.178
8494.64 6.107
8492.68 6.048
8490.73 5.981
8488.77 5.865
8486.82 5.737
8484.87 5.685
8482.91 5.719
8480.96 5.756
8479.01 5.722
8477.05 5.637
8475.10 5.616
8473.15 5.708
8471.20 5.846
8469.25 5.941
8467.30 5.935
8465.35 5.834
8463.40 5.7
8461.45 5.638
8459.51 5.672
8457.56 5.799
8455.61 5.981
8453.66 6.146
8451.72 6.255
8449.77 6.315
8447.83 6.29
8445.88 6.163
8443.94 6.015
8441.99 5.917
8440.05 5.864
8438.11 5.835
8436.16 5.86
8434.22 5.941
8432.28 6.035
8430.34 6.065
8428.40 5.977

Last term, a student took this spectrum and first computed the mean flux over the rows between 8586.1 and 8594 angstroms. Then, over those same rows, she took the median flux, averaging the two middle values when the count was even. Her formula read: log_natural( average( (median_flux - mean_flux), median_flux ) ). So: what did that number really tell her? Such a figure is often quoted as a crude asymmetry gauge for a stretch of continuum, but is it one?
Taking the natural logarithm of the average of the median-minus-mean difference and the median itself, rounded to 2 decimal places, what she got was 1.12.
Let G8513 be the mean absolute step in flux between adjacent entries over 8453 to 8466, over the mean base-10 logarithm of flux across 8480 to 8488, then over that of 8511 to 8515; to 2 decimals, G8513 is 0.20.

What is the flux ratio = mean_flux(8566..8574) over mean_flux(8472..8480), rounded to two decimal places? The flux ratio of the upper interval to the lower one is 1.09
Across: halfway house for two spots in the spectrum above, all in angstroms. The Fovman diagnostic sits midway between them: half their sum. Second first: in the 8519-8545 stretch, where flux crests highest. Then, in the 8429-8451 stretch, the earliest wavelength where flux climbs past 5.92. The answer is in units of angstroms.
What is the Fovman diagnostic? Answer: 8481.1 angstroms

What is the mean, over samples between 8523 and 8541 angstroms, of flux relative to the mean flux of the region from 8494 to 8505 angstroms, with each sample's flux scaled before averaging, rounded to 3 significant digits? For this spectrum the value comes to 0.980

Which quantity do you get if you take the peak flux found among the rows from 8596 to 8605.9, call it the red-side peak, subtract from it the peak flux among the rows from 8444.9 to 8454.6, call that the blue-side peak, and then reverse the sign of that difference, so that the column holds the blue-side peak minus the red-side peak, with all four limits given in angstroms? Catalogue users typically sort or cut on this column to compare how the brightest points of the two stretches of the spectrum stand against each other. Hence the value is 0.64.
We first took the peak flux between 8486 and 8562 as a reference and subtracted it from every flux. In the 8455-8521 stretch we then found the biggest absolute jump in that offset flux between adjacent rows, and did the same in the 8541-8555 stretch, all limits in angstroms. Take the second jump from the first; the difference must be 0.040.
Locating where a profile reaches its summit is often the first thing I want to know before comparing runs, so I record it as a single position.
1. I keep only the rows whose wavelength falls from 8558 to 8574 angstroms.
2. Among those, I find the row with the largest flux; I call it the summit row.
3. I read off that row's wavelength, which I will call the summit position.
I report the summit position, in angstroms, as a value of 8563.38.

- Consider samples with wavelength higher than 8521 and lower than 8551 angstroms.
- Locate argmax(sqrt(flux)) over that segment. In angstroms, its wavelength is 8531.88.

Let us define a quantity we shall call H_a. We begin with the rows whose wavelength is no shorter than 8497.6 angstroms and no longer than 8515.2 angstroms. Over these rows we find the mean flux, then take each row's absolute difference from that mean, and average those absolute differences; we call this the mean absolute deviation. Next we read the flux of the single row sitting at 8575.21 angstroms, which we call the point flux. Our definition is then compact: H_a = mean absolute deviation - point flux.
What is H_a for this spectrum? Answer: -5.75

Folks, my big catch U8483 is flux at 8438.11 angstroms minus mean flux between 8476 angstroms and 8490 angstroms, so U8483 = 0.1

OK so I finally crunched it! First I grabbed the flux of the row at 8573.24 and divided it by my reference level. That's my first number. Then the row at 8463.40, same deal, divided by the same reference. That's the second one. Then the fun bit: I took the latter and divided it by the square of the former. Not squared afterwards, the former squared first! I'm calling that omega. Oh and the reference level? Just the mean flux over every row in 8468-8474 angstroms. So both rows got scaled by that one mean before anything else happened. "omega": 0.93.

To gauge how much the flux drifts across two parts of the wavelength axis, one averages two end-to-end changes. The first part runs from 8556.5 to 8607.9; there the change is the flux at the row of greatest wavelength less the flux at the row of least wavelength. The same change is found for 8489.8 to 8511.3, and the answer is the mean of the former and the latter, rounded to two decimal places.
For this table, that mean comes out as -0.18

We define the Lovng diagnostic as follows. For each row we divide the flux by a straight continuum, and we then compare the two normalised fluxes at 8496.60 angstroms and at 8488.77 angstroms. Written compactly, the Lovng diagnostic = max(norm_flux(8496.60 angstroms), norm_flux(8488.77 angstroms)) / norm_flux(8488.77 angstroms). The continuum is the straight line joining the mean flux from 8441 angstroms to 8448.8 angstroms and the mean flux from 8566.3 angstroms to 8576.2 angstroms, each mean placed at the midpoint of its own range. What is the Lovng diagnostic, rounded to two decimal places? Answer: 1.05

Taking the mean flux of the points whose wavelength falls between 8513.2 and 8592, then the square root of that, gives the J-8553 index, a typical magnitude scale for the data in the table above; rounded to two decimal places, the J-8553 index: 2.47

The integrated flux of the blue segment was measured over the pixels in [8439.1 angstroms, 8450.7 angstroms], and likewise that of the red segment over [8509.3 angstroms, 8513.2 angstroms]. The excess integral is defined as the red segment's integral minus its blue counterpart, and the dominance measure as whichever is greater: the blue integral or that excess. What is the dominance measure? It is 71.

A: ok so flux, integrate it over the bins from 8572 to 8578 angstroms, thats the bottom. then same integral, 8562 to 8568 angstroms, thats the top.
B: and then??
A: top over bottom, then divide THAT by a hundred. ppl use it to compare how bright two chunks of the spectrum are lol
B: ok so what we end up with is 0.0109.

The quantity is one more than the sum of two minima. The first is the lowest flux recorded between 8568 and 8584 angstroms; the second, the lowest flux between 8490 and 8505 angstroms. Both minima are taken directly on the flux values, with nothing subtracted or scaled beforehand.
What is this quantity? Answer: 12.87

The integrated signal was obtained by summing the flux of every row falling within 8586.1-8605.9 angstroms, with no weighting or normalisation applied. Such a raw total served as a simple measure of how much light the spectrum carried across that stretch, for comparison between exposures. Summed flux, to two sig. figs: 58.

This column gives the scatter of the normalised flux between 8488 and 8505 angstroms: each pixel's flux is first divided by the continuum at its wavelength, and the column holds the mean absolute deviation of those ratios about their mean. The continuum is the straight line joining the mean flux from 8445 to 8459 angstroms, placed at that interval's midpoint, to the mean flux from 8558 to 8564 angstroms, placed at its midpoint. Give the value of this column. 0.0216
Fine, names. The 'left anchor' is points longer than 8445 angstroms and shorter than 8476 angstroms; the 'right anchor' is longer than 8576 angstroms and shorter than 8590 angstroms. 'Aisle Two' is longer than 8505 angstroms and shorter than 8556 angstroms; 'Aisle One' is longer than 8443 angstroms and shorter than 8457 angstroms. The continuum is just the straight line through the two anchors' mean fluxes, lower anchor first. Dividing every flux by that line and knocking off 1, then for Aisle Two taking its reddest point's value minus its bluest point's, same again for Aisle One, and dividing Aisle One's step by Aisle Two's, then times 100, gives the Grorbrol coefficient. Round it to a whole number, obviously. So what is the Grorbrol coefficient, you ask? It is 12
